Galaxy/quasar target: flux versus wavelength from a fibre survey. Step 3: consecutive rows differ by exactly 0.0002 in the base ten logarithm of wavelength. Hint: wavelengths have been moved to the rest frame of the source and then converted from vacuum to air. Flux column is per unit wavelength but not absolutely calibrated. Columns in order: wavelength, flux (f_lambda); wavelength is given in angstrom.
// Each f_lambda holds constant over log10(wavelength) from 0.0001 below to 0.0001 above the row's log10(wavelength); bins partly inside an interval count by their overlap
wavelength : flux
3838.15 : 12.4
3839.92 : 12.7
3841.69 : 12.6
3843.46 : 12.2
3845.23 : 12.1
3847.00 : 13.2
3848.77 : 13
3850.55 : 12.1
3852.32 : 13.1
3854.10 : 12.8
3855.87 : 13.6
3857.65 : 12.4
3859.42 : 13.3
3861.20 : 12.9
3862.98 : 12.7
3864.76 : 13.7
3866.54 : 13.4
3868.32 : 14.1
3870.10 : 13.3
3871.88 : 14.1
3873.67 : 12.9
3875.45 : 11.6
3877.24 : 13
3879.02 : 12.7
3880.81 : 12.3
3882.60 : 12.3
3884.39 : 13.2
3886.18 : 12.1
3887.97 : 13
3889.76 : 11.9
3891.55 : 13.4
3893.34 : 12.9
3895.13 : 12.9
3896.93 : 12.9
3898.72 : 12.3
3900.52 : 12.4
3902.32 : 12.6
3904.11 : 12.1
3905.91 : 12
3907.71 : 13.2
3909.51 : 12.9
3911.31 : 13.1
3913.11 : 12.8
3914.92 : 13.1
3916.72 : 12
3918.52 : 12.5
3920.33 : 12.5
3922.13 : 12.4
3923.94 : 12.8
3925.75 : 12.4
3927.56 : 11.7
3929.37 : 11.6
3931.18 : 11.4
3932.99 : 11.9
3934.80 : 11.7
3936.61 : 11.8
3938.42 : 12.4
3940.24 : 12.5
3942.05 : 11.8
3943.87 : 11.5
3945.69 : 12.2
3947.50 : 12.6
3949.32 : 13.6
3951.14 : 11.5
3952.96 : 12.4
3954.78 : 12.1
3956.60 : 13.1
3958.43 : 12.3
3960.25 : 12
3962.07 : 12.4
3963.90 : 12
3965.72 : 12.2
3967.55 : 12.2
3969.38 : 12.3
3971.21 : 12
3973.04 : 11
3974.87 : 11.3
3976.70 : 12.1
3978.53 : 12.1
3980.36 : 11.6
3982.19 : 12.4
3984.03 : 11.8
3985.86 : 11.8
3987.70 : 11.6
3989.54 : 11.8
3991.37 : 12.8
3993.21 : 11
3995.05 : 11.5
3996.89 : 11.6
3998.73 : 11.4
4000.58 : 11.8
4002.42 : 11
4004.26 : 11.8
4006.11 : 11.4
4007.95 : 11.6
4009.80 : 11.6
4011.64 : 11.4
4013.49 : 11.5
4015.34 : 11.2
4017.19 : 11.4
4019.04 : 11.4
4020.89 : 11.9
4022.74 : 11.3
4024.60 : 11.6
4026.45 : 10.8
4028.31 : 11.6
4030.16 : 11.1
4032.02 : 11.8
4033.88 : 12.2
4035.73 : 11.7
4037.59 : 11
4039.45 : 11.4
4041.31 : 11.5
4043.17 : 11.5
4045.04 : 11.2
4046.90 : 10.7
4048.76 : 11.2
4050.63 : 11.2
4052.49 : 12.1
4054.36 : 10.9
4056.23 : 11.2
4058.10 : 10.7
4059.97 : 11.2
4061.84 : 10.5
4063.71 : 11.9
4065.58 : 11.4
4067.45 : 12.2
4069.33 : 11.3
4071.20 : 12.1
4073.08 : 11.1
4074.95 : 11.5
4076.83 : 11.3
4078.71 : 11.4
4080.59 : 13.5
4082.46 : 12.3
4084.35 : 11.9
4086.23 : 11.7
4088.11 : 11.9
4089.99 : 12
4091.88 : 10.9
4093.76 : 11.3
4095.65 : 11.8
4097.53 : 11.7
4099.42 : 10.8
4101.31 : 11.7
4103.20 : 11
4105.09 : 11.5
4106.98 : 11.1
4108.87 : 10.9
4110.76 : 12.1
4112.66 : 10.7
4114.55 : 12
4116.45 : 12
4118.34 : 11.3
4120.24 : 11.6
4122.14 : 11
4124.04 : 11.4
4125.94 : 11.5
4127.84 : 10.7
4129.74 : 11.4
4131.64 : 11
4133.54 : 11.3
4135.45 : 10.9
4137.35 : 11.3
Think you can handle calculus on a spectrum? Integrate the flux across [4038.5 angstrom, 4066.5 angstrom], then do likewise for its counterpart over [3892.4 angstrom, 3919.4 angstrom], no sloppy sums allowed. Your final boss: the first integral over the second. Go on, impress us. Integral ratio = 0.92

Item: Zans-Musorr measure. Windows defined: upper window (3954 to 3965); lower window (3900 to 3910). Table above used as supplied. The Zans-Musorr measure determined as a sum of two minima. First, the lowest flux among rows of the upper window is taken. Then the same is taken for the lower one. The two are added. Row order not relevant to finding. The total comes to 24.0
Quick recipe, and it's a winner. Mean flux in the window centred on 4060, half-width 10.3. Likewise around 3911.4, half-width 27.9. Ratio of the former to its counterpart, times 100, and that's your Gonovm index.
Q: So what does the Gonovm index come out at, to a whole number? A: 91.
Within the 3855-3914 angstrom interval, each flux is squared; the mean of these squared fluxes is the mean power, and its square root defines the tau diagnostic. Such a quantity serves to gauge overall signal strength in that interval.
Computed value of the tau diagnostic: 12.9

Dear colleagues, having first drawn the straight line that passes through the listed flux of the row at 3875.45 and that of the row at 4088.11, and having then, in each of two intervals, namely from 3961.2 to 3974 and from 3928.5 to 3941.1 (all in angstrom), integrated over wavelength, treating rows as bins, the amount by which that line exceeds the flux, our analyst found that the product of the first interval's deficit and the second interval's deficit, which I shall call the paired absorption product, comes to 10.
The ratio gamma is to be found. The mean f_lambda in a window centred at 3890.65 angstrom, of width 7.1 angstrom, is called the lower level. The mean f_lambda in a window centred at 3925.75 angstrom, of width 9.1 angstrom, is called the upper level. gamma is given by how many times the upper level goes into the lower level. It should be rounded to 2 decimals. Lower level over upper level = 1.05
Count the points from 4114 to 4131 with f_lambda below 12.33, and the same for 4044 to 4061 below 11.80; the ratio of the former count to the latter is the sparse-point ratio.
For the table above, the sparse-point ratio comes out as 1.1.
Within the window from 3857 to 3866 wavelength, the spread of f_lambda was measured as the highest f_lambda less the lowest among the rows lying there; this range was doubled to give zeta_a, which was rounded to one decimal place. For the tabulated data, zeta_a 2.6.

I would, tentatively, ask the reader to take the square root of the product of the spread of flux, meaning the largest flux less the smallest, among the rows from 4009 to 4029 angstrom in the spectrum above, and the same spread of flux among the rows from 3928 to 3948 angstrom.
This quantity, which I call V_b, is 1.1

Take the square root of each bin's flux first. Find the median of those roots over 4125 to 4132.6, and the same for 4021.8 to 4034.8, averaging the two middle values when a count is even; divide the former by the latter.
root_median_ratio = 0.983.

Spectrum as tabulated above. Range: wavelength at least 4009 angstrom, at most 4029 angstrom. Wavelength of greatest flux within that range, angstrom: 4020.89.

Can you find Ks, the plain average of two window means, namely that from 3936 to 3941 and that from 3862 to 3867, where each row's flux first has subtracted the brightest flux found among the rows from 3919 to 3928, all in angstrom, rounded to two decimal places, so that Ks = -0.05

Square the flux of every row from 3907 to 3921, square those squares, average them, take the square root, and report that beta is 163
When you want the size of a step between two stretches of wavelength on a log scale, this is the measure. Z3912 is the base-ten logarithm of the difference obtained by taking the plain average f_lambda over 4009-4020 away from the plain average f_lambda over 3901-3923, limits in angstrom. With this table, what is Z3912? 0.07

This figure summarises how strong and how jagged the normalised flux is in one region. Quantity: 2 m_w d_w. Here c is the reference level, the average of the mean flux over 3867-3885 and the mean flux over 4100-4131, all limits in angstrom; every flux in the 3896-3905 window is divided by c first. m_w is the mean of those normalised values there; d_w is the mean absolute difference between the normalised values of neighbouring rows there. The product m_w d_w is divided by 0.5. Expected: 0.059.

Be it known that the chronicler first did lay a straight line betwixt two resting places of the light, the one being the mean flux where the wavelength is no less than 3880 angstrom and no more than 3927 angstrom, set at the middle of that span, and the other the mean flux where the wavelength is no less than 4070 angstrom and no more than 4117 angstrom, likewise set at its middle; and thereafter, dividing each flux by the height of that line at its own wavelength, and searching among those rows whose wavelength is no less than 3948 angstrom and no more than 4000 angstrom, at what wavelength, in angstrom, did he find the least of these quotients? 3973.04 angstrom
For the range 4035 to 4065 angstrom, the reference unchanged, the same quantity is 4061.84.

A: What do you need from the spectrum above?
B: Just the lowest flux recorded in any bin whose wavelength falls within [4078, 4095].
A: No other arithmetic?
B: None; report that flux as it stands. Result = 10.9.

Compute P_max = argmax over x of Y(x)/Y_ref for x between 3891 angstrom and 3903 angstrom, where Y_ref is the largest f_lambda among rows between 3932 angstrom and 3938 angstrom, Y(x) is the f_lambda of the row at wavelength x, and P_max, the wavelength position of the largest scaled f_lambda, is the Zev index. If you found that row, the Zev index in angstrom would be 3891.55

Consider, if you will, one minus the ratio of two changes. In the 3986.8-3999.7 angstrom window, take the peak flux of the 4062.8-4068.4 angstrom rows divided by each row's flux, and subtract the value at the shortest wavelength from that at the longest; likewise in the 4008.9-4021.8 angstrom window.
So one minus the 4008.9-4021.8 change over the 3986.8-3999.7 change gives 2.4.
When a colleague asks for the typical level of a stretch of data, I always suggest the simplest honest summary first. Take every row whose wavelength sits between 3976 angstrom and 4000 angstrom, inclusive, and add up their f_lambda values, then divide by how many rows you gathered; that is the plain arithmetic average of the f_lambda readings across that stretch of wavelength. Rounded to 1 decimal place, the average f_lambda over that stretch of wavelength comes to 11.8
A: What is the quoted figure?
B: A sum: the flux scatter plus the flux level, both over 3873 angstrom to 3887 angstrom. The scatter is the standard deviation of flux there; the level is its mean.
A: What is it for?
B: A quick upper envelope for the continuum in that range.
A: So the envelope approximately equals 13.0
